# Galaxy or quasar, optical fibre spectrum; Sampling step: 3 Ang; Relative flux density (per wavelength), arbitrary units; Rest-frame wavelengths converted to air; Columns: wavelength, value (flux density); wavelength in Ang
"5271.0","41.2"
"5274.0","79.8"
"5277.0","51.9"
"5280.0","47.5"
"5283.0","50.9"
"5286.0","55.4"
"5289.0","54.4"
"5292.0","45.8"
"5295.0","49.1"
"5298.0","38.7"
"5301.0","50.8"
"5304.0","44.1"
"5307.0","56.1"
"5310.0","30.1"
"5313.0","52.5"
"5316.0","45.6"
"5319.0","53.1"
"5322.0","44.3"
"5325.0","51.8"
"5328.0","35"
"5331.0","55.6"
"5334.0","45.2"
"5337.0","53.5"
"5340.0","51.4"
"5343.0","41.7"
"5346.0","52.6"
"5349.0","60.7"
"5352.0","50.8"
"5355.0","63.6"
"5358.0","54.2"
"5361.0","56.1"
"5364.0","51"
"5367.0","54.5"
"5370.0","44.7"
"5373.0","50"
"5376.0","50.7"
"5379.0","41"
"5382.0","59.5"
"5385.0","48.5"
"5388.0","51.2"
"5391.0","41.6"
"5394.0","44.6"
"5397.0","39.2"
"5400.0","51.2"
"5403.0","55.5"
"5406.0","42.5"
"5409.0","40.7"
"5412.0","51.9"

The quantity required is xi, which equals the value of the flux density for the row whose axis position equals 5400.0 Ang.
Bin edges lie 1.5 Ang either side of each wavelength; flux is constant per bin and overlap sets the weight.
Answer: 51.2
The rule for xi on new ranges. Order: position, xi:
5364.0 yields 51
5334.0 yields 45.2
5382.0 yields 59.5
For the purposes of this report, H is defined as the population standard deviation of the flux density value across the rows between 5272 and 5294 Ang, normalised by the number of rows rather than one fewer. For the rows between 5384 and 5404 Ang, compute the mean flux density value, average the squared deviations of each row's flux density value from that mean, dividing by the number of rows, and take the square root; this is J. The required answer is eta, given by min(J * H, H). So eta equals 10.6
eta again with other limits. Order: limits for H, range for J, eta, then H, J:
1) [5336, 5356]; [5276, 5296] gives 6.6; 6.6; 3.3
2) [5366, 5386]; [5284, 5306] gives 5.6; 5.6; 5.5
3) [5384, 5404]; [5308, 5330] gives 5.4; 5.4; 8.4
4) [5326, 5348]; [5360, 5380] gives 6.9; 6.9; 4.9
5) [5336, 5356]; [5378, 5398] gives 6.6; 6.6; 6.6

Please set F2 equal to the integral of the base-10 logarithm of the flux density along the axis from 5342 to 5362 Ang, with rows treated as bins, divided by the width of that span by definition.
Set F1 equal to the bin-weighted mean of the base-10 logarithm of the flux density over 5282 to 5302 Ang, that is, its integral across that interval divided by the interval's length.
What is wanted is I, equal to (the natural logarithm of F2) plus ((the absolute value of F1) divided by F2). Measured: 1.52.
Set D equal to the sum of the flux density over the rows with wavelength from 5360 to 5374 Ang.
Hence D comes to 256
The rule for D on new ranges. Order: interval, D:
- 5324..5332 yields 142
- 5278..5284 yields 98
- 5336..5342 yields 105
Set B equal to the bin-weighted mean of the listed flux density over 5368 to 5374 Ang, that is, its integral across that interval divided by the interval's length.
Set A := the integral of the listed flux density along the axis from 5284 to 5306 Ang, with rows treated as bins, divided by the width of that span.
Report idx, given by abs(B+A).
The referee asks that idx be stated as 96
